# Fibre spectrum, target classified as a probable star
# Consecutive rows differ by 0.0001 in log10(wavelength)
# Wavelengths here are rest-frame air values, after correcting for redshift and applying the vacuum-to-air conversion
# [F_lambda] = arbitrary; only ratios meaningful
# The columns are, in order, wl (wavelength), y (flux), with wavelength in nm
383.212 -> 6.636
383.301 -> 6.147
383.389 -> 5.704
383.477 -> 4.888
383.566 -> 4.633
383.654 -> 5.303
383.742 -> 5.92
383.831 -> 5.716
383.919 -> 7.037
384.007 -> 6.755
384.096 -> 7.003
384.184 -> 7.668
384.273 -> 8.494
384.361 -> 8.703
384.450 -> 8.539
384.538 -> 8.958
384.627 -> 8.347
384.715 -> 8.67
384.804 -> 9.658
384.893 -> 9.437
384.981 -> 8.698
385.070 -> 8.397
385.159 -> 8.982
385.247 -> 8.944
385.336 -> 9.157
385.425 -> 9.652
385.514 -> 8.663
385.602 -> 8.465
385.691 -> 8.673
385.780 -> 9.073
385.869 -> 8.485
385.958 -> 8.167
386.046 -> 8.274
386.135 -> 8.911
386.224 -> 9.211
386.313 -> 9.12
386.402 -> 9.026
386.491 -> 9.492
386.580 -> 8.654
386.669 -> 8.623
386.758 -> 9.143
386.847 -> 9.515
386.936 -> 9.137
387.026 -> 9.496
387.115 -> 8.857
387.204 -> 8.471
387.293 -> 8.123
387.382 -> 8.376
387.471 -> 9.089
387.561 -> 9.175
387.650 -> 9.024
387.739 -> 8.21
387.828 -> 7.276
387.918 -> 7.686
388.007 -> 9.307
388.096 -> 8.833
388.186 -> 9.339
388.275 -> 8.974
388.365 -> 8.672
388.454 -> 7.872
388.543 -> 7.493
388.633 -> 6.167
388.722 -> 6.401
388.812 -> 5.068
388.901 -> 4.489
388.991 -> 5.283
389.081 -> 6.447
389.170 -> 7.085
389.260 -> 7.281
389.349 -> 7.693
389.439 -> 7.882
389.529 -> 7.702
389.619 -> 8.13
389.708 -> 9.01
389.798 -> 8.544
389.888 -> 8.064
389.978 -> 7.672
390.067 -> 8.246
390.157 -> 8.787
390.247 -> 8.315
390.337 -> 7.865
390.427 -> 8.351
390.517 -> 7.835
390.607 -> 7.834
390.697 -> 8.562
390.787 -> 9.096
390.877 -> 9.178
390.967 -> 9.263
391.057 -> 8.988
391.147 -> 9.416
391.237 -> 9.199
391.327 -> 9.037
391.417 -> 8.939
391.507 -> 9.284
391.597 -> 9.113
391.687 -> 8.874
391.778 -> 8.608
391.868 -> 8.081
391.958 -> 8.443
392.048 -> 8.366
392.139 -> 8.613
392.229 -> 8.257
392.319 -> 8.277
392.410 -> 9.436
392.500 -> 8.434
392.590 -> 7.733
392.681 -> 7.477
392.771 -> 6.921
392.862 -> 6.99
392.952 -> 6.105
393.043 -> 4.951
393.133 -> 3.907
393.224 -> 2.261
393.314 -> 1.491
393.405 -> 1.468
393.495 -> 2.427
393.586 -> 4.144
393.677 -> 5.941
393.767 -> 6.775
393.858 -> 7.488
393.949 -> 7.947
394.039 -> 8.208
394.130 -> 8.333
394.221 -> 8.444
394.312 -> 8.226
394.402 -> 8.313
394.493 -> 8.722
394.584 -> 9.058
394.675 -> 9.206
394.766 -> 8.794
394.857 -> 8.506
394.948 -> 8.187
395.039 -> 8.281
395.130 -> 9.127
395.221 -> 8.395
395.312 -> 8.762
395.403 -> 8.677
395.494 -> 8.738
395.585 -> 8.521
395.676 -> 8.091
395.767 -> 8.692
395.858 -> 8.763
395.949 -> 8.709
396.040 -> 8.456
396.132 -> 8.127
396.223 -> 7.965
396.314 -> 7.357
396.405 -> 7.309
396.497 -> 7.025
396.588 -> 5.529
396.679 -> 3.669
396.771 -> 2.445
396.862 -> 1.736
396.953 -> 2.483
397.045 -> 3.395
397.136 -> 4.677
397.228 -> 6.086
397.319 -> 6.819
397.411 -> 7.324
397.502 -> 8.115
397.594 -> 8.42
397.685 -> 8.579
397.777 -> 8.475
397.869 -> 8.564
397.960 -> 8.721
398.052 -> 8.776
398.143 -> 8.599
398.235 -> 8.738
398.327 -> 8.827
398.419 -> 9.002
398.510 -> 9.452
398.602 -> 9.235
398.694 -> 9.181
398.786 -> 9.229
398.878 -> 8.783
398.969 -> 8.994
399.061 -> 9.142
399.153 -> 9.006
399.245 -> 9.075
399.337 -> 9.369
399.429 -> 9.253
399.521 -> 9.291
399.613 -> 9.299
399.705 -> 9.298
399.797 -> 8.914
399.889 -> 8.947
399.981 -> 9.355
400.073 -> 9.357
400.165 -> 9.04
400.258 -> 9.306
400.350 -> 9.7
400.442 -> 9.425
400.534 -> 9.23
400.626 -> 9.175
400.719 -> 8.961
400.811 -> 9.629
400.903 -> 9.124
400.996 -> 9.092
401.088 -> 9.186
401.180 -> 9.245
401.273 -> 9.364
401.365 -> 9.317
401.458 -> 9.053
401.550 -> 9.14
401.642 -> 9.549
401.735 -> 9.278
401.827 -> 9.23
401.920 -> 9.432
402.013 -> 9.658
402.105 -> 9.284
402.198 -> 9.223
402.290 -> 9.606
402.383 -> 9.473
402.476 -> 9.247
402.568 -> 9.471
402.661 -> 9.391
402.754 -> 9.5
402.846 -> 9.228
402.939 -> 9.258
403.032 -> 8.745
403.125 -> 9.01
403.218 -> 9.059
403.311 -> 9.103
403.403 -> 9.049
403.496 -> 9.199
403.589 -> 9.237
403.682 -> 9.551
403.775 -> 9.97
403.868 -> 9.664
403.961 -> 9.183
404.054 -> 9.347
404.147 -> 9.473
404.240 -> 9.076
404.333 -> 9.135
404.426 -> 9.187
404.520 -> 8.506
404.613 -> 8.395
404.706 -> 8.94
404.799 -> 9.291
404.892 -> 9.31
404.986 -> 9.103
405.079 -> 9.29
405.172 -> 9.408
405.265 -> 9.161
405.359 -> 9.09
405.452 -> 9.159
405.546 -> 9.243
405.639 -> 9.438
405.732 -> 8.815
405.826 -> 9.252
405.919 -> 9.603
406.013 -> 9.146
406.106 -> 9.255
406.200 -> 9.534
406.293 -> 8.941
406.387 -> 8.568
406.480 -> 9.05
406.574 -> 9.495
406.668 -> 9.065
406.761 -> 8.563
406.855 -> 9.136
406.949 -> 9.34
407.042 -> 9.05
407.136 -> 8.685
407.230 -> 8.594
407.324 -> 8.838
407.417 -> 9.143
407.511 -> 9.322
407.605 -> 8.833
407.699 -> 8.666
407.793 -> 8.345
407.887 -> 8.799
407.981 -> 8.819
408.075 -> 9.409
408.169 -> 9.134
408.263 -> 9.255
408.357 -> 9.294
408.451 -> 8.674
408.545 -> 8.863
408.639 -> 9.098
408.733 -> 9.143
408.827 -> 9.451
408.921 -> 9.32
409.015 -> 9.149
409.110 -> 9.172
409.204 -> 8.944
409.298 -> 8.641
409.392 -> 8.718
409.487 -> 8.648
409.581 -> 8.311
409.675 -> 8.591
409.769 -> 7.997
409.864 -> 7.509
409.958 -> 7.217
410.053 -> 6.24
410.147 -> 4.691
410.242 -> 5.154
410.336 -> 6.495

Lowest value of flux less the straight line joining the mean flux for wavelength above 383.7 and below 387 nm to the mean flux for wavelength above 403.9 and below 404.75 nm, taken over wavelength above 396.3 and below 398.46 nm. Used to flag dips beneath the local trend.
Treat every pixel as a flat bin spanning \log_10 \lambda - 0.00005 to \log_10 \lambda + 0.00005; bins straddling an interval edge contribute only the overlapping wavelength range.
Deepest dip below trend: -7.1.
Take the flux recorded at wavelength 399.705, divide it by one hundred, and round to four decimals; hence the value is 0.0930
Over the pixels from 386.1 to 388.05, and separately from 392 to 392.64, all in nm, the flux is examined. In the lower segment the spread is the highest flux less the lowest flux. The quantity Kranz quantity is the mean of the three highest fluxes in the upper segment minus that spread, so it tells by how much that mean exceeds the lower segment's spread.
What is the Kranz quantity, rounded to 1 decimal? 6.6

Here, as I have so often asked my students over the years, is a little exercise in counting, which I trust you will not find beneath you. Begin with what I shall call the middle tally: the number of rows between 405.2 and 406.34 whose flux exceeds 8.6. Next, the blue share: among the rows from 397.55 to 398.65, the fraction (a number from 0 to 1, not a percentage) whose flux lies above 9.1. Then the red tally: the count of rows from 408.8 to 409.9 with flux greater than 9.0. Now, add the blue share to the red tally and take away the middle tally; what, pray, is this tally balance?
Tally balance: -7.8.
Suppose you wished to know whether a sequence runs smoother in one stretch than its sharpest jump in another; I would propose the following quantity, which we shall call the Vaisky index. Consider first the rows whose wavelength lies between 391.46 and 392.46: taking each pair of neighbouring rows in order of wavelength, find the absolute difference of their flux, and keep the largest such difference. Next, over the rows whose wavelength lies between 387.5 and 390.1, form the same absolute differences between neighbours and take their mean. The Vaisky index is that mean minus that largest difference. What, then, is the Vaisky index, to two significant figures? -0.55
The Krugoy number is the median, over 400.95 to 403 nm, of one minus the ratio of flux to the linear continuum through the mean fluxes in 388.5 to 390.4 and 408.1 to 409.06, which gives -0.09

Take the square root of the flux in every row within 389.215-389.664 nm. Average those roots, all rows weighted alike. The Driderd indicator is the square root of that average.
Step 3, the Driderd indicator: 1.67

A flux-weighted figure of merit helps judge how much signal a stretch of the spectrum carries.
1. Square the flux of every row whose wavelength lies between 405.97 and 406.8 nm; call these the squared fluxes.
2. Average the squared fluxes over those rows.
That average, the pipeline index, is 82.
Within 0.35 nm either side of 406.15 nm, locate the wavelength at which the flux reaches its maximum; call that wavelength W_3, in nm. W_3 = 405.919 nm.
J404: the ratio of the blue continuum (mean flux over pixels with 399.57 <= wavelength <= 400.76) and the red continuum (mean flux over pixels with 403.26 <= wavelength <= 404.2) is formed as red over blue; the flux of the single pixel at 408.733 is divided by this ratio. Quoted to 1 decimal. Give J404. 9.0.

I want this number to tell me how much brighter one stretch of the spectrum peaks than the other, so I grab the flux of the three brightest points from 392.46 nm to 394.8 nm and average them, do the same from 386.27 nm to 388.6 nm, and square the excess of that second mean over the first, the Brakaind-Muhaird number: 0.23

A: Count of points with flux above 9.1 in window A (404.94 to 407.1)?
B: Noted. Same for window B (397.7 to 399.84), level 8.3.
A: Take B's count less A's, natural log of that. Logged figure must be 2.08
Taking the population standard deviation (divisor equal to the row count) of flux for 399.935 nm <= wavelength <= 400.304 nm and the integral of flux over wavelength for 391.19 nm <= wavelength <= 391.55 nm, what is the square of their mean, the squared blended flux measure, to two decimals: 2.92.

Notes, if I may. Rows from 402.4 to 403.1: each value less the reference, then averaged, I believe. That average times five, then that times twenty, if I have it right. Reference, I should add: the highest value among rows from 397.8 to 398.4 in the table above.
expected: 44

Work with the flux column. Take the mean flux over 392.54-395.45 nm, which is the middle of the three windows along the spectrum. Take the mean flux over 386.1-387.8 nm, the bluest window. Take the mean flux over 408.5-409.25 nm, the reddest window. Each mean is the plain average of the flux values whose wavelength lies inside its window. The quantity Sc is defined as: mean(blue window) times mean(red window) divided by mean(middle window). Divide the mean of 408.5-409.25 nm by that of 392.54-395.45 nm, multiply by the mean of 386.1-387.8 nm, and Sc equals 12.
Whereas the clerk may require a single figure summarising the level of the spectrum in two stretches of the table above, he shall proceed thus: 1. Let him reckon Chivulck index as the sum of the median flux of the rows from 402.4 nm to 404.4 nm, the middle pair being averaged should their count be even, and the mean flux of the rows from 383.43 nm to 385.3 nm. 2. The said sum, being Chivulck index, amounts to 16.9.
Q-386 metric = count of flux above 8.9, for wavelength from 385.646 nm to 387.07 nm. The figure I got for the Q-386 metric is 10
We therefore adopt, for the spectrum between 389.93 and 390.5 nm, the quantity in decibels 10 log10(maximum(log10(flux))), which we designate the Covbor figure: -0.25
